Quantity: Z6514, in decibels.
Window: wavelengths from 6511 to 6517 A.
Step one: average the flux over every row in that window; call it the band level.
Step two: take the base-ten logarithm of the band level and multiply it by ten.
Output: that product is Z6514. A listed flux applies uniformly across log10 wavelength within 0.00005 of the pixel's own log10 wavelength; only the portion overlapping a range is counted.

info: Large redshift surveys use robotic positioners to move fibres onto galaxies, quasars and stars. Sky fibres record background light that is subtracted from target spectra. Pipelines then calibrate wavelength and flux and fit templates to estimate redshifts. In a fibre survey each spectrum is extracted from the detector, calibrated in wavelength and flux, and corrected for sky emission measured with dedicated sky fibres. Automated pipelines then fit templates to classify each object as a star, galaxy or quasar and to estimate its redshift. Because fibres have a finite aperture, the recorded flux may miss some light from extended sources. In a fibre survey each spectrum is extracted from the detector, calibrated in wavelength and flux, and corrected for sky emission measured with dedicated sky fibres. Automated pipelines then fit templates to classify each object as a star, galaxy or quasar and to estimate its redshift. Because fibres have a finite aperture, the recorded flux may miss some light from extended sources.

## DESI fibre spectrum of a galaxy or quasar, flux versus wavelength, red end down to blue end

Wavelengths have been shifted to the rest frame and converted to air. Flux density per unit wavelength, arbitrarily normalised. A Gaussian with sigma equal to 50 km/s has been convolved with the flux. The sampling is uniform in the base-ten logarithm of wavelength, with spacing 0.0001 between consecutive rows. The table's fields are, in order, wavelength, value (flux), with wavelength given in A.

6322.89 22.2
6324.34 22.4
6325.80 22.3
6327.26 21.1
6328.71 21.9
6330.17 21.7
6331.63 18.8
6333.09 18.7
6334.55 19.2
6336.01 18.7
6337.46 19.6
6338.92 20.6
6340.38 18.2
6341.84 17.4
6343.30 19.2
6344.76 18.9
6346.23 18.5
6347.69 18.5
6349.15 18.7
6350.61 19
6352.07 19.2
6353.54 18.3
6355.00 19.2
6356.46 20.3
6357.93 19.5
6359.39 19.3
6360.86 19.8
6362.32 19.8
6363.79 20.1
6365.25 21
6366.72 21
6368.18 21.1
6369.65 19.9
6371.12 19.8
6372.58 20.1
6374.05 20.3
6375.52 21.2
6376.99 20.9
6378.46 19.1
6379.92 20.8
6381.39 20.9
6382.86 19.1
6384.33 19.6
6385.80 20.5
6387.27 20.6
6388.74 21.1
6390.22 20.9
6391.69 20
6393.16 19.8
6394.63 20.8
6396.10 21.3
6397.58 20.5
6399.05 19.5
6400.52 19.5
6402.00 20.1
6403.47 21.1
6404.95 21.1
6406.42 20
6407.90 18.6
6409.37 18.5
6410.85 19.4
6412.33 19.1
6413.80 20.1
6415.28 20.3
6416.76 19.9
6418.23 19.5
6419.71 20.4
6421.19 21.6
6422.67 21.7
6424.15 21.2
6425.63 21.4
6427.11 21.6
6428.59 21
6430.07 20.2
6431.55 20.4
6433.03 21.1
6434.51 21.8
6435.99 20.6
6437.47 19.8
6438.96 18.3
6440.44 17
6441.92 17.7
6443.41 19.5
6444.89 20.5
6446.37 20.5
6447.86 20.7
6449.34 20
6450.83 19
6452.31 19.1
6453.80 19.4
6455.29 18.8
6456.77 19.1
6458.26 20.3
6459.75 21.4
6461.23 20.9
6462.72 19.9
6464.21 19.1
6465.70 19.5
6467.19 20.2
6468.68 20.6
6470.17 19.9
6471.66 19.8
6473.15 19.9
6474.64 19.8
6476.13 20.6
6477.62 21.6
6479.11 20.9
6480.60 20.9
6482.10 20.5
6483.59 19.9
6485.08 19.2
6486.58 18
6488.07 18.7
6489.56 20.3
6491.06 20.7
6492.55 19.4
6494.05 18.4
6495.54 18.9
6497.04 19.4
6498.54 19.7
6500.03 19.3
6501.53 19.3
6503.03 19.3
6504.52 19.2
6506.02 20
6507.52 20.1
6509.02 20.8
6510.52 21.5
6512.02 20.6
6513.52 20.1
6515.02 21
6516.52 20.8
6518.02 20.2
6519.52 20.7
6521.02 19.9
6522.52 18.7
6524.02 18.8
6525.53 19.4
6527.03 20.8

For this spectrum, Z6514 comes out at 13.1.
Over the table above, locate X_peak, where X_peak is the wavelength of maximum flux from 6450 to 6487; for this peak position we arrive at 6477.62 A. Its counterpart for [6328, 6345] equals 6328.71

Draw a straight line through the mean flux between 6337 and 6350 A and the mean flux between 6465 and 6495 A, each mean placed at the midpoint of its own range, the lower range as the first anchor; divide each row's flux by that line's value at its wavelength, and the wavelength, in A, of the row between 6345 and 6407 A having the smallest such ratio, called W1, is 6353.54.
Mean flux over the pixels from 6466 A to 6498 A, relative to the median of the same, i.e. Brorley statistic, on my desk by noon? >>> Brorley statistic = 0.999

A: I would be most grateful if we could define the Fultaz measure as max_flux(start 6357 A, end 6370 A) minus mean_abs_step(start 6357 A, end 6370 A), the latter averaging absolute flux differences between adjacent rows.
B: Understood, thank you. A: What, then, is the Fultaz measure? 20.70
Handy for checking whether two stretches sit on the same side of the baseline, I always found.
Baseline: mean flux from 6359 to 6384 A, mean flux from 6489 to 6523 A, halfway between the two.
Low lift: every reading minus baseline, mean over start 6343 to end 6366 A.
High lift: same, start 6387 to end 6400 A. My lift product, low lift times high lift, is -0.3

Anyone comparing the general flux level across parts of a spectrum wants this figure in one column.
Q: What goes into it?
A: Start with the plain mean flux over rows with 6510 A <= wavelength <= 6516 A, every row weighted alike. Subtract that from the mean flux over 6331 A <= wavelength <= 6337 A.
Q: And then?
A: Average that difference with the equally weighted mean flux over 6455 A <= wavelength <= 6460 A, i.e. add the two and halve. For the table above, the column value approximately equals 9.0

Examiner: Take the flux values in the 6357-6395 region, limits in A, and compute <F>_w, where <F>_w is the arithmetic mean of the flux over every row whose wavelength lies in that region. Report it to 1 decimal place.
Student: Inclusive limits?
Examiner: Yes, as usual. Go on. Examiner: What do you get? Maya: 20.3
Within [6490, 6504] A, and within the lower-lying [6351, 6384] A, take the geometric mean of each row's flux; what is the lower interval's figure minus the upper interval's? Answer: 0.6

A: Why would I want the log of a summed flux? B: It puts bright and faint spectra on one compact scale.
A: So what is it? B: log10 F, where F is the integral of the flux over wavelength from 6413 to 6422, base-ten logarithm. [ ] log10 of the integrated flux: 2.26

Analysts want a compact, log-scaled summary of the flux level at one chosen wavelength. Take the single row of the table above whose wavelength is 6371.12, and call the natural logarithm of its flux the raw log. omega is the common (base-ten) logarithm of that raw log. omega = 0.475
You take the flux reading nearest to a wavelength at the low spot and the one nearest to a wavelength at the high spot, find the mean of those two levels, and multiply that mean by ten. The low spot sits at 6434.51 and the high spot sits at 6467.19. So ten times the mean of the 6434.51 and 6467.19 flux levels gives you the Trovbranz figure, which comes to 210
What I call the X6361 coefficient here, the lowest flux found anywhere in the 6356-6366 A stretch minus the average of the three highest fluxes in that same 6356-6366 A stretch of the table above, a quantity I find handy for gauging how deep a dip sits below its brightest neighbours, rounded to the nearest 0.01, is -1.17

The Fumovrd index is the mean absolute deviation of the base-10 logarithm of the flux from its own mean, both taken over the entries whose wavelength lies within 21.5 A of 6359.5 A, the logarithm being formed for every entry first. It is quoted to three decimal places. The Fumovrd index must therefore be 0.018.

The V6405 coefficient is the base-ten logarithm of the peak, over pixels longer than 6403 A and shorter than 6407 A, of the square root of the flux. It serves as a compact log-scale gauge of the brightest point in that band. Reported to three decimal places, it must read 0.662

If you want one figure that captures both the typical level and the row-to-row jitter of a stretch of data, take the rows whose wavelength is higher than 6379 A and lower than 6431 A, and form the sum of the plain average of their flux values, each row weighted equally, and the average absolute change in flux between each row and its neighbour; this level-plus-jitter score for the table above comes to 20.9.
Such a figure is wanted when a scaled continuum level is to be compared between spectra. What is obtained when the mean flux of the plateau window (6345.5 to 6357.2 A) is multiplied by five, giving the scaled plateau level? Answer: 95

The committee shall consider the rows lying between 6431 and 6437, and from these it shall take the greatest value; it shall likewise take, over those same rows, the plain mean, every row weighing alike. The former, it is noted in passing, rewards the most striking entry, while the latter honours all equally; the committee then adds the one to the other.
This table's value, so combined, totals 42.8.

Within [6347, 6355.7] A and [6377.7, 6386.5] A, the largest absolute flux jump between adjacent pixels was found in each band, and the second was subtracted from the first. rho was -0.90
